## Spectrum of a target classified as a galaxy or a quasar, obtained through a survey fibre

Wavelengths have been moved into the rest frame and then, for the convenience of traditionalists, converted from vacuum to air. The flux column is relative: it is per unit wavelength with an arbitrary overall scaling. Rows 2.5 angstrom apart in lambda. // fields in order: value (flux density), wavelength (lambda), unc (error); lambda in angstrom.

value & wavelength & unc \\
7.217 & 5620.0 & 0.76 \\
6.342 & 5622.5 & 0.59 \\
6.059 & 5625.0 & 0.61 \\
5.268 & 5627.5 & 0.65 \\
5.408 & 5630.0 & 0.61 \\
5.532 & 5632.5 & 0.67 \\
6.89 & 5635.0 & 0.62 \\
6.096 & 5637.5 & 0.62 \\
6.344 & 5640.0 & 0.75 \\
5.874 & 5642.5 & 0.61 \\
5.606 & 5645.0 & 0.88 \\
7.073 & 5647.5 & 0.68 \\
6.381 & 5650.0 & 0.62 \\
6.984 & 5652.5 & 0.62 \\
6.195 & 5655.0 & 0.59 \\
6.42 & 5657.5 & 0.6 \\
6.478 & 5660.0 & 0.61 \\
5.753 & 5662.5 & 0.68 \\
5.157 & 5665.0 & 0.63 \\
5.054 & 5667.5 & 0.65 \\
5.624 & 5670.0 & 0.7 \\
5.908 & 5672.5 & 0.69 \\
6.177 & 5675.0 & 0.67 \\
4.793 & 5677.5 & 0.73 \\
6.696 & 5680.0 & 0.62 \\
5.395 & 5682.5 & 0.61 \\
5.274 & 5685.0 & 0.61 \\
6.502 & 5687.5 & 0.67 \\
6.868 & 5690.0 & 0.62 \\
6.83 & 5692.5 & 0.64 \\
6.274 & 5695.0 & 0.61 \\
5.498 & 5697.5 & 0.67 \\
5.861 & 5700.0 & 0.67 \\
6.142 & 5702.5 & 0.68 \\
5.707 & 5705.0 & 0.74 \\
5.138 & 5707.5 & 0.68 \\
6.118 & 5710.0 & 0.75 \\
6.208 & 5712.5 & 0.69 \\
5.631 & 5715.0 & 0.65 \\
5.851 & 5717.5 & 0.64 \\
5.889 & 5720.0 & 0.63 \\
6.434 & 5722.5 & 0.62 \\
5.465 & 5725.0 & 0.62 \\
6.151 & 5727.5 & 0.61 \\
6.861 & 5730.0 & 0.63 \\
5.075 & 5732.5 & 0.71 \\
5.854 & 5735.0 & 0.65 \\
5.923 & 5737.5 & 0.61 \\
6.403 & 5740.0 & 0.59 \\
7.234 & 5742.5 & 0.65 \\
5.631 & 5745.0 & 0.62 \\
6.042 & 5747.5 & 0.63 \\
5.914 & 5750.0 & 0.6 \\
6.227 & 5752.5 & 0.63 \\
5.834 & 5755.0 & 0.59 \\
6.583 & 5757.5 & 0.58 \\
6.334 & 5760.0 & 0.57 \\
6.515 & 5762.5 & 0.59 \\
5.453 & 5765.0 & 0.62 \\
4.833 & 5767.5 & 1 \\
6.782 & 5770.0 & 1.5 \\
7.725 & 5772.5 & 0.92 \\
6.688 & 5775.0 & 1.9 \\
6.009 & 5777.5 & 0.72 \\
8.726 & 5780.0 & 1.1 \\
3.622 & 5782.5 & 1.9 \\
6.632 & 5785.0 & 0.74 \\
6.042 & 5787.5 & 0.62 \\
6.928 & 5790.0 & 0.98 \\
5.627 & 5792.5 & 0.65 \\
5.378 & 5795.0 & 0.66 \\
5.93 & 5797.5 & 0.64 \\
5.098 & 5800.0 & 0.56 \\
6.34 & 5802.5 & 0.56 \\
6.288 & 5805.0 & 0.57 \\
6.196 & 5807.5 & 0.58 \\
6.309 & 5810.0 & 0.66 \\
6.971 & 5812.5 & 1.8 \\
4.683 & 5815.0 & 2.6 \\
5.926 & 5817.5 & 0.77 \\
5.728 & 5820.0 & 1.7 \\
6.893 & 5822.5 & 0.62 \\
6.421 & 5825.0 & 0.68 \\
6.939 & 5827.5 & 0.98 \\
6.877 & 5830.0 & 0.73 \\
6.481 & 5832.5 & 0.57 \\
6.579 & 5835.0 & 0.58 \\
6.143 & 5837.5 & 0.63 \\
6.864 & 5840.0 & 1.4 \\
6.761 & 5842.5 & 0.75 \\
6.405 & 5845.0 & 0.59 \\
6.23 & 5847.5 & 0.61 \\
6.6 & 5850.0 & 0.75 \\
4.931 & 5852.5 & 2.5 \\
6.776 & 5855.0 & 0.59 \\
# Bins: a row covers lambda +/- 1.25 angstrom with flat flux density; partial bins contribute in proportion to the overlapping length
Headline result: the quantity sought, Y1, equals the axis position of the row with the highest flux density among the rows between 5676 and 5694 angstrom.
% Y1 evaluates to 5690.0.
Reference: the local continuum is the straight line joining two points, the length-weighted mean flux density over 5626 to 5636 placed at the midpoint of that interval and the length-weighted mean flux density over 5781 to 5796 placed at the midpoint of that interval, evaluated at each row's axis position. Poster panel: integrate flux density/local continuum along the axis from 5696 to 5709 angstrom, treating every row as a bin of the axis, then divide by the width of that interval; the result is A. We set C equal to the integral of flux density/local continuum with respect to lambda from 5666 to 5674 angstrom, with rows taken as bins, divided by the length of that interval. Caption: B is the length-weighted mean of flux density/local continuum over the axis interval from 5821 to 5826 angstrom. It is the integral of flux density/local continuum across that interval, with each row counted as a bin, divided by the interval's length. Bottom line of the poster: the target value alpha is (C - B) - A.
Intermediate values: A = 0.99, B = 1.15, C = 0.96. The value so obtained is -1.18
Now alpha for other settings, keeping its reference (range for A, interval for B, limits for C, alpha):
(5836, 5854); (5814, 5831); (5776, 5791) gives -1.07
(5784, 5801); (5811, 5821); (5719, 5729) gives -1.00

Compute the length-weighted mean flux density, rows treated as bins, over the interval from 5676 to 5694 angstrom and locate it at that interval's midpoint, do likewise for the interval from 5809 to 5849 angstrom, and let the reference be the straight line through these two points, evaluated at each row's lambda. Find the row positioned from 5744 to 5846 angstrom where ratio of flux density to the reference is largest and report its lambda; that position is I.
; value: 5780.0 angstrom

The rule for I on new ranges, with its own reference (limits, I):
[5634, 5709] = 5647.5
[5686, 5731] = 5690.0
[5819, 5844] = 5827.5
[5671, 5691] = 5690.0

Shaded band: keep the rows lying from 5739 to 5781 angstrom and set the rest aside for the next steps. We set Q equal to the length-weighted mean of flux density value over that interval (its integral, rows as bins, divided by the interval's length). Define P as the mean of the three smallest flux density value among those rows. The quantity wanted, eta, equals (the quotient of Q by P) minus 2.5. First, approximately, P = 5.31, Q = 6.4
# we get -1.29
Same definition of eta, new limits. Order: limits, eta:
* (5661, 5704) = -1.33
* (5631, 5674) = -1.34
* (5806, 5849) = -1.33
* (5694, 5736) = -1.37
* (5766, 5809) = -1.14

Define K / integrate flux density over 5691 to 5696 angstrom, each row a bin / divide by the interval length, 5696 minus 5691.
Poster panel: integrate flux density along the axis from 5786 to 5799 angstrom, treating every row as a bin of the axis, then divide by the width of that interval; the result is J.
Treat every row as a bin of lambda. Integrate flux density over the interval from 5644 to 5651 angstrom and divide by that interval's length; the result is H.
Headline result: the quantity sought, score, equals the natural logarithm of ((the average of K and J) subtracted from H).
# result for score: -2.3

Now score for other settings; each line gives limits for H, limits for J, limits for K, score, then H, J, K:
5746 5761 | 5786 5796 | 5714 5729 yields -1.8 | 6.14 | 6.03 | 5.92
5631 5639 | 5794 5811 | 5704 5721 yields -1.2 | 6.15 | 5.94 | 5.79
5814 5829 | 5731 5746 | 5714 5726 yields -1.7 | 6.13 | 6.04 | 5.87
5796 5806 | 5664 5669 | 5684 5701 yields -1.4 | 5.89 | 5.13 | 6.18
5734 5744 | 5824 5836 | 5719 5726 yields -3.2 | 6.35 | 6.67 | 5.95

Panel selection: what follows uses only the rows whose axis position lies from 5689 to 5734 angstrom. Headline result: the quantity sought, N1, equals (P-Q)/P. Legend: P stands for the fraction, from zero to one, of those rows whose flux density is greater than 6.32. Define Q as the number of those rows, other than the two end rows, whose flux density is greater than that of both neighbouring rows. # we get -17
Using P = 0.22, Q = 4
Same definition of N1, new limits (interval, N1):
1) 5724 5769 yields -17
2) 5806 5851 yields -9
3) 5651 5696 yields -9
